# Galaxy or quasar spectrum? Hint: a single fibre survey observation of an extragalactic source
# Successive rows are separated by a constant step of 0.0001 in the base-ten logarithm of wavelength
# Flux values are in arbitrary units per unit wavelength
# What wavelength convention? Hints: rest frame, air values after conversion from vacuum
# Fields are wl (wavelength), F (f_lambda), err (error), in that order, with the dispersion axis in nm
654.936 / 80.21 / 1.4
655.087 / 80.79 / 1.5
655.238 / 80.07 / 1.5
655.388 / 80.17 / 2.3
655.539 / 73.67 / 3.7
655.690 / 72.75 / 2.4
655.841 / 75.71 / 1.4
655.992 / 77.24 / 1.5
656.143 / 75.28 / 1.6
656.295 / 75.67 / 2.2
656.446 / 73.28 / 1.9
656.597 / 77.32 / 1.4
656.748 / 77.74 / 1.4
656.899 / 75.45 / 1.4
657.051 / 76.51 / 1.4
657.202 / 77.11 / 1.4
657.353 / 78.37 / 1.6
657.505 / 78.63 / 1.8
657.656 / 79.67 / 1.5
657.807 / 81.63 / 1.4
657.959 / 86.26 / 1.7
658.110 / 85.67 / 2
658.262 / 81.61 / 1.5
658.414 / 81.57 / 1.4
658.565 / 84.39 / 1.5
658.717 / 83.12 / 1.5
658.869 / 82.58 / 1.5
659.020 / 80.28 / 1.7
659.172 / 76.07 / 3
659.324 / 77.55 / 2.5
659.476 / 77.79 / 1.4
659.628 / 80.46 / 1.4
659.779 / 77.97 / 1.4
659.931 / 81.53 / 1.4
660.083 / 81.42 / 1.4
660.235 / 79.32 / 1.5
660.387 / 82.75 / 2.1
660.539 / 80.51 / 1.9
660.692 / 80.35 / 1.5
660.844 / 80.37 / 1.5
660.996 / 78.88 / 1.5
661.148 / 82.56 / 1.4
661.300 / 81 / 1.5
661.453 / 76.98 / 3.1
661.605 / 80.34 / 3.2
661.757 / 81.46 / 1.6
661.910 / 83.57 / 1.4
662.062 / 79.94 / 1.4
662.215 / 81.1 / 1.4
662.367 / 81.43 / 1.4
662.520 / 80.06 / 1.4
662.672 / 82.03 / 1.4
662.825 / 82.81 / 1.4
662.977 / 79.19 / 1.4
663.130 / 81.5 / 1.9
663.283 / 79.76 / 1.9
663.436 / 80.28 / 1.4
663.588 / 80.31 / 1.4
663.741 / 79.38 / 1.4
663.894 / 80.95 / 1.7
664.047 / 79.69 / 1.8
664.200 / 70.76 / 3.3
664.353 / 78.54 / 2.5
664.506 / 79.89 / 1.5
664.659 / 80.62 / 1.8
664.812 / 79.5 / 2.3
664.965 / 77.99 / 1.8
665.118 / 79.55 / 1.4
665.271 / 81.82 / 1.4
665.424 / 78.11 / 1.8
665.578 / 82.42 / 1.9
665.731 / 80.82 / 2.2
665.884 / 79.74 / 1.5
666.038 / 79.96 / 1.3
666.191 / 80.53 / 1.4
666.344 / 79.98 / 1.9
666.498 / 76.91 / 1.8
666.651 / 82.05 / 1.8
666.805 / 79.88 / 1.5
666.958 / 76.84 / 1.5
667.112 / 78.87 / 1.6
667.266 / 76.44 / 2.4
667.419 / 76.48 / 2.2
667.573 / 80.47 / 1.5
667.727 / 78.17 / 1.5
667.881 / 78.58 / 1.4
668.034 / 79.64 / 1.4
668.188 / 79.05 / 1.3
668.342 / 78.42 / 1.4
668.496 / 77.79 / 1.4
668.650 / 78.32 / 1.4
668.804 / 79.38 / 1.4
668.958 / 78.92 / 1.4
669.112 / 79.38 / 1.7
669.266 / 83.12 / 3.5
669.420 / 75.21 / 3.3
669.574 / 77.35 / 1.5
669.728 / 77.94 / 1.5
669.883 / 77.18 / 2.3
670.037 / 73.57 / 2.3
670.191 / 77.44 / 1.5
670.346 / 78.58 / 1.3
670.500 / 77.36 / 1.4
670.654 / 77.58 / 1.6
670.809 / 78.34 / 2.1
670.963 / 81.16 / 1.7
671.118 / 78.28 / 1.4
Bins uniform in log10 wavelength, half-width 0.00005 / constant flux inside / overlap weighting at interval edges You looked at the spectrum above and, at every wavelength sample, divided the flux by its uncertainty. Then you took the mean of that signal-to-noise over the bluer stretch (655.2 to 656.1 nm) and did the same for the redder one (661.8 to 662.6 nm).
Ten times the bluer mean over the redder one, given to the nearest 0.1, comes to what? 7.0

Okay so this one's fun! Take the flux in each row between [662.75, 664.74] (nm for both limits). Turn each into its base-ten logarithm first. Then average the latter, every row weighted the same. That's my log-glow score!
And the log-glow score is 1.900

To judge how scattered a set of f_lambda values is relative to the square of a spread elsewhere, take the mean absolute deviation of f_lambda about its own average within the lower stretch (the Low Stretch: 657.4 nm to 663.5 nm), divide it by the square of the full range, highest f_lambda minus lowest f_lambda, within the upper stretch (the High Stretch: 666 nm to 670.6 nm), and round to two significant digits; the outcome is 0.018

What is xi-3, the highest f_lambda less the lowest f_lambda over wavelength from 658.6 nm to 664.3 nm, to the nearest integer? 13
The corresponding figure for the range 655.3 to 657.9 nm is 9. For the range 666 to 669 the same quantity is 6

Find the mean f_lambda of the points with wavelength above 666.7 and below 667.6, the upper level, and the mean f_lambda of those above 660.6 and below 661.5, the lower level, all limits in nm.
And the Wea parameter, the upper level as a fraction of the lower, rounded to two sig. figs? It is 0.98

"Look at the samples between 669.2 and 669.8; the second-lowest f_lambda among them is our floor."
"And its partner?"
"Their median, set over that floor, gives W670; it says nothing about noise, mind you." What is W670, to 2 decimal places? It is 1.00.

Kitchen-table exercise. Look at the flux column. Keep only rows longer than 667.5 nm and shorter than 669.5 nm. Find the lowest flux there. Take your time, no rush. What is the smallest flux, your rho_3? 75.21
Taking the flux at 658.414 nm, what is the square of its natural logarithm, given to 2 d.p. 19.37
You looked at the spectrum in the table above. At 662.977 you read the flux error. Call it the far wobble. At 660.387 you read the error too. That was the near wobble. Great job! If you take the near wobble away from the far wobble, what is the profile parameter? -0.7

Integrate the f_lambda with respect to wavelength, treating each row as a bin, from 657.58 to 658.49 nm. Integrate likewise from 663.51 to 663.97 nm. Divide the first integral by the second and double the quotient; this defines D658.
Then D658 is 4.1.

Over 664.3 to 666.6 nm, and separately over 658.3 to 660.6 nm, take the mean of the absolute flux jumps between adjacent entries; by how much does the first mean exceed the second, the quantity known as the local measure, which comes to -0.4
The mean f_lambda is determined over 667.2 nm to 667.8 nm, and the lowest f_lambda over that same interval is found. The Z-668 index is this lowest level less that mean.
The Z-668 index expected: -1.5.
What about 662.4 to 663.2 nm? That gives -1.9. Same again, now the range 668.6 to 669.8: -3.5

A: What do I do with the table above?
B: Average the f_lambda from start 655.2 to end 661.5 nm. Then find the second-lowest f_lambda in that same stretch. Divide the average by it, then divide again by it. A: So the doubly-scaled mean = 0.0148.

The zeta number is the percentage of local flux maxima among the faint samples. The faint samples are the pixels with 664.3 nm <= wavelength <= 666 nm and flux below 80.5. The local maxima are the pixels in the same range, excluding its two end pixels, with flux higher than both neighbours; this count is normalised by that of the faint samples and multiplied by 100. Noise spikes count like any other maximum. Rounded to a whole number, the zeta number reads 43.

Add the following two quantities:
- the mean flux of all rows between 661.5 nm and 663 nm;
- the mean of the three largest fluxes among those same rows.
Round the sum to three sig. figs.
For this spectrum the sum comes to 164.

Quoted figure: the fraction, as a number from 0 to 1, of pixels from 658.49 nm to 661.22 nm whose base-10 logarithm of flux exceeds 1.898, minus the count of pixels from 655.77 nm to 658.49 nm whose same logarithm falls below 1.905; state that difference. -12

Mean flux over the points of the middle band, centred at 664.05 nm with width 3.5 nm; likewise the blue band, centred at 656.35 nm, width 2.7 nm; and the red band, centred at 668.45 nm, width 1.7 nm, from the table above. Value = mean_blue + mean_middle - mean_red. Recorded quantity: 77.7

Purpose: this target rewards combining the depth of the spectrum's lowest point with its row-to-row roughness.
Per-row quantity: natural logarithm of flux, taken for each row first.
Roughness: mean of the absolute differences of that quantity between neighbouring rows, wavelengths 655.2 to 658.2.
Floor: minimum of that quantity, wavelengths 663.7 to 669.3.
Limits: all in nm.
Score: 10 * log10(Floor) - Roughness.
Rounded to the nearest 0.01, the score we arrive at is 6.27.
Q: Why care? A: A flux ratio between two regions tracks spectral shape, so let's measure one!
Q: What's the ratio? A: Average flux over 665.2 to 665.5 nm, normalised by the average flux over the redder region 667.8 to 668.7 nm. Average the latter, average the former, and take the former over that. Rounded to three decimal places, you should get 1.017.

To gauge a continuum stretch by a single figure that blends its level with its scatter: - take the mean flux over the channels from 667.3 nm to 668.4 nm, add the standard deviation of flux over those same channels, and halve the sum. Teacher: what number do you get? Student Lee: 39.9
